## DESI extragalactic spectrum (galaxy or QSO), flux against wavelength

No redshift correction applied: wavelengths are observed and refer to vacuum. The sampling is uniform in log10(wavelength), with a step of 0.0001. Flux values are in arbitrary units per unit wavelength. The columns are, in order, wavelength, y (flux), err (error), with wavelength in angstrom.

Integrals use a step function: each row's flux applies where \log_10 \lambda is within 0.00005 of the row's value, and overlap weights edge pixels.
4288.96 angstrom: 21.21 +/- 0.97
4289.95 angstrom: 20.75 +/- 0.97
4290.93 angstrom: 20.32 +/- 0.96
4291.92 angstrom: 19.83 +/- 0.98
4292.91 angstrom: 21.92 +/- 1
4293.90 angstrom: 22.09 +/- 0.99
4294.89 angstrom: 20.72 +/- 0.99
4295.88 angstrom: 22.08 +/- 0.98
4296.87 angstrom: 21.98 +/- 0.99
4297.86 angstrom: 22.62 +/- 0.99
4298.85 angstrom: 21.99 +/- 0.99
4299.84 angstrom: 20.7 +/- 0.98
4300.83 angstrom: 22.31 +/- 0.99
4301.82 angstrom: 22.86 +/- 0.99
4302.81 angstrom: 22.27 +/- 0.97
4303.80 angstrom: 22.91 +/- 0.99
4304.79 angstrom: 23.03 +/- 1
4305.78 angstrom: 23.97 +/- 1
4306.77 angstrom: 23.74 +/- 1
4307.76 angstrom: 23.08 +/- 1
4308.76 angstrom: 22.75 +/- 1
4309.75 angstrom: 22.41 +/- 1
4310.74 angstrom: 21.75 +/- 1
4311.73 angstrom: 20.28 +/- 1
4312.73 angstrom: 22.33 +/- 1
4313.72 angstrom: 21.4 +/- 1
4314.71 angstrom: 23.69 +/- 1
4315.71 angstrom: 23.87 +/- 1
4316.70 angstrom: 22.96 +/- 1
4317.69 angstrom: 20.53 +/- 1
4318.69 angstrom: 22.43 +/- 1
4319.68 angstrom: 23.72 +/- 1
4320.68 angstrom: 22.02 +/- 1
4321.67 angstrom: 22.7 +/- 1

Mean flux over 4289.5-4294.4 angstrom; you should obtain 21.0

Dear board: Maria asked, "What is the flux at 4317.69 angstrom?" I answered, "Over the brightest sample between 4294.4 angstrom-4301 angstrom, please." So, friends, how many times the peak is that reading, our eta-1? 0.91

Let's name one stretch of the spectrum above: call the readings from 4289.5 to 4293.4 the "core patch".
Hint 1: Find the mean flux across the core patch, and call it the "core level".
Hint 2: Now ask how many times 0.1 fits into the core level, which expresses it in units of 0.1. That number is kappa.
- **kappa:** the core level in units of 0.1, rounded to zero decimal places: 207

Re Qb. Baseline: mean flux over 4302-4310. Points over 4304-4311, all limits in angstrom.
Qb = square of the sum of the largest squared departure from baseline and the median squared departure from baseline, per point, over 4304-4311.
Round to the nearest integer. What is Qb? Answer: 4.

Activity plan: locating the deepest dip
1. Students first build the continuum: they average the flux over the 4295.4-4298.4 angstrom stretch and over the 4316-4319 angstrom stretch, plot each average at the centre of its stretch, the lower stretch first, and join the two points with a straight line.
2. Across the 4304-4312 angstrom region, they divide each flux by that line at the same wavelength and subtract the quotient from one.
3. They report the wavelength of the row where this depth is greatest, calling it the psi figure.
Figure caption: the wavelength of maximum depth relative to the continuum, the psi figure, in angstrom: 4311.73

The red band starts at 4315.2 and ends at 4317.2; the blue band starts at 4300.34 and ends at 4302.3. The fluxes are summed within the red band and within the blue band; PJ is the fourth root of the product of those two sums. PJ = 6.78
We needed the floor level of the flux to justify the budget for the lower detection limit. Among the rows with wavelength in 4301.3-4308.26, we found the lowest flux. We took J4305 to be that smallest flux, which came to 22.27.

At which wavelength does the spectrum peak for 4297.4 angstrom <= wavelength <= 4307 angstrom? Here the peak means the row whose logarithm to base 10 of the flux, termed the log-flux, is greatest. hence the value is 4305.78 angstrom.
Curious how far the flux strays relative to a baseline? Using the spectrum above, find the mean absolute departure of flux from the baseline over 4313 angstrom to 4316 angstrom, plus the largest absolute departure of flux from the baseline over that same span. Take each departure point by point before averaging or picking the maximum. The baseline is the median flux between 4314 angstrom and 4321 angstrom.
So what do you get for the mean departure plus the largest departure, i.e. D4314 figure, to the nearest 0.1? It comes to 2.6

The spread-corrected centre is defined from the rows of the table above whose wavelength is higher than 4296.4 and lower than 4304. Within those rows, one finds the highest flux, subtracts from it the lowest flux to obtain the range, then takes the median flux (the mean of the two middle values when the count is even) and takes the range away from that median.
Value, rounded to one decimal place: 20.1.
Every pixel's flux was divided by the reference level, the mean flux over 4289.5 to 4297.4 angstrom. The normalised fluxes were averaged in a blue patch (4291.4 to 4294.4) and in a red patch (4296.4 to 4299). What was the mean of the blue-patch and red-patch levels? 1.02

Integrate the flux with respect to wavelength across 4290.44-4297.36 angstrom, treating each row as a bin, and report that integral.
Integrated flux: 147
